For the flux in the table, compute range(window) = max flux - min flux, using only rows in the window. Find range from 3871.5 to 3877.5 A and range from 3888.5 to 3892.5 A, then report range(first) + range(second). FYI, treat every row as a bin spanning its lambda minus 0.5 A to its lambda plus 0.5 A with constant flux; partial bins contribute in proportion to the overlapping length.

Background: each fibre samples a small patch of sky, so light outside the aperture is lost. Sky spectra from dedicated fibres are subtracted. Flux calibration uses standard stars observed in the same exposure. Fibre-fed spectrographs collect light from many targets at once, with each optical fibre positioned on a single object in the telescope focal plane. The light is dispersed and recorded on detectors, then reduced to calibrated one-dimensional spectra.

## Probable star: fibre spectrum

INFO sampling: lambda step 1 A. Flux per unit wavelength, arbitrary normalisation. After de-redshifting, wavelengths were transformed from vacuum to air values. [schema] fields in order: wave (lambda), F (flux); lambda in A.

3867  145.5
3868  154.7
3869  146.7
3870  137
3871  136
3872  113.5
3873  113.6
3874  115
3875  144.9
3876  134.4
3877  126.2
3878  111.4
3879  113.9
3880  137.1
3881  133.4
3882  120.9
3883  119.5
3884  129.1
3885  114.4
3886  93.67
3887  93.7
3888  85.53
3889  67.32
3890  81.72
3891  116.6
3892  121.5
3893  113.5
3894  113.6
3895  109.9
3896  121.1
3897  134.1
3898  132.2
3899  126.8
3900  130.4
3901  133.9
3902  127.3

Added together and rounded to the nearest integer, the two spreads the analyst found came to 86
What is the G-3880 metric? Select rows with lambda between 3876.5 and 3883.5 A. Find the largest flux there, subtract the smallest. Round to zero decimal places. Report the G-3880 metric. 26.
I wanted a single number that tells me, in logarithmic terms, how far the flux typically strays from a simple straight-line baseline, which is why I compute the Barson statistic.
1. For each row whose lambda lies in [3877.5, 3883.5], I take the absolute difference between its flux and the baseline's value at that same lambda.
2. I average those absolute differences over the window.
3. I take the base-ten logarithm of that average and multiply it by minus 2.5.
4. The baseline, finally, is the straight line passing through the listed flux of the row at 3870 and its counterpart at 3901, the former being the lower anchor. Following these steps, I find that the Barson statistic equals -2.84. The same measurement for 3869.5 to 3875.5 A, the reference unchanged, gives -2.78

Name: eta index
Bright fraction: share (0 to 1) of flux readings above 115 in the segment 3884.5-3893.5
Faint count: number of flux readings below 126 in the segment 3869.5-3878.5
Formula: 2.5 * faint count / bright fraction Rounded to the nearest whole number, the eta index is 45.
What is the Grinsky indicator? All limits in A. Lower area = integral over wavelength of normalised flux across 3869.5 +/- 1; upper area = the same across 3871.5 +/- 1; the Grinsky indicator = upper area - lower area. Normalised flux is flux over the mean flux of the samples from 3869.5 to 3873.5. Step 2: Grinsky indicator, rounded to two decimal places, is -0.27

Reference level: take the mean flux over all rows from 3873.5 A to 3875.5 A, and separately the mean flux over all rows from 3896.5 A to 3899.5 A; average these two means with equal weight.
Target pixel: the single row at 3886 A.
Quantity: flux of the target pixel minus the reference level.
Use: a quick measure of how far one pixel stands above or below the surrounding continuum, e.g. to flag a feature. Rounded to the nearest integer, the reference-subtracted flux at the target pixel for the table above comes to -37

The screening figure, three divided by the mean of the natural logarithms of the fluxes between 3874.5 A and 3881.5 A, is 0.618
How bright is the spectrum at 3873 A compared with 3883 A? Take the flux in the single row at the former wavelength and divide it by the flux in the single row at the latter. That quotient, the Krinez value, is 0.95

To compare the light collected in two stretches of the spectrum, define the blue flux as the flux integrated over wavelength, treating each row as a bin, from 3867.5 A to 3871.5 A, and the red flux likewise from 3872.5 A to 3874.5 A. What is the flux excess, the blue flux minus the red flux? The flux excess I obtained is 346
